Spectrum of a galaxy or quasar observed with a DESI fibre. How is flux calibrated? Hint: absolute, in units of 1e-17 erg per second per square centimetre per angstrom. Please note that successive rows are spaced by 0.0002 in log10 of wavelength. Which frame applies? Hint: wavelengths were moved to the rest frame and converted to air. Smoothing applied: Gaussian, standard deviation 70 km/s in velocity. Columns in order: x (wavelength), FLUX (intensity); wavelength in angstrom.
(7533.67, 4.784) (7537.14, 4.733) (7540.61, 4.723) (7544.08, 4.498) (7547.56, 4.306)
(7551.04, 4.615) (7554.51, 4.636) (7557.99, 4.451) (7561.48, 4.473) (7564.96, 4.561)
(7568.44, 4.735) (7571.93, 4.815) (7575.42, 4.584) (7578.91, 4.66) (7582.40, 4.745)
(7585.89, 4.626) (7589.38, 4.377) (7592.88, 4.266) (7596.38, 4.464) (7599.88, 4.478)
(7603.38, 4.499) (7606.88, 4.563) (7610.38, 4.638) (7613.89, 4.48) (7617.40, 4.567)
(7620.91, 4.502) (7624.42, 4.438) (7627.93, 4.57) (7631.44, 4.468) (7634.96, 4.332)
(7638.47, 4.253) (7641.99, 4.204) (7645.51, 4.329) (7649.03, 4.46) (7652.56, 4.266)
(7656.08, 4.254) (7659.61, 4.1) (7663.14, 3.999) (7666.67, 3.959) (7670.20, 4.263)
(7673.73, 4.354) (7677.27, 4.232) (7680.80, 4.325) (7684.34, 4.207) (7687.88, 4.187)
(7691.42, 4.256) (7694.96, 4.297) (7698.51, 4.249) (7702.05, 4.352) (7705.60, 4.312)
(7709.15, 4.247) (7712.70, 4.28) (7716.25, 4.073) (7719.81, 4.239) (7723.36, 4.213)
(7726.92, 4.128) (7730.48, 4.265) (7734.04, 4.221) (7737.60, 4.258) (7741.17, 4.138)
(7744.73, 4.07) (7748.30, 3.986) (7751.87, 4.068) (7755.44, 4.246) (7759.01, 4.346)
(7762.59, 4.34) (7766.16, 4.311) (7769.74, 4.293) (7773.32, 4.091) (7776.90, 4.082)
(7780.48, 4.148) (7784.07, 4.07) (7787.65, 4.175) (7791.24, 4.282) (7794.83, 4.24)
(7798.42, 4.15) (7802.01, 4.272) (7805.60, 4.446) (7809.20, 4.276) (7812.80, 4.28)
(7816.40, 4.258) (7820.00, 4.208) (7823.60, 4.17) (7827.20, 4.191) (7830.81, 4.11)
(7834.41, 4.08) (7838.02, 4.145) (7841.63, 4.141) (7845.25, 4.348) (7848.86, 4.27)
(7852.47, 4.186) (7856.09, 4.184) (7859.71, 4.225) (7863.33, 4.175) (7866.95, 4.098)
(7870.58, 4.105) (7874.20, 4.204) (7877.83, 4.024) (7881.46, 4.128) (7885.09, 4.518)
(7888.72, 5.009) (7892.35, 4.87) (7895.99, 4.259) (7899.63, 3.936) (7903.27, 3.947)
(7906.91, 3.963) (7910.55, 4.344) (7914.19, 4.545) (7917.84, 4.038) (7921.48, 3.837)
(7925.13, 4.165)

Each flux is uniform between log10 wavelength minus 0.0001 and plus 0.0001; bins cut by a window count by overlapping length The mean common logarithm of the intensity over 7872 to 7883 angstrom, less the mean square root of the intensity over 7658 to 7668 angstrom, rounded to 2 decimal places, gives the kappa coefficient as -1.39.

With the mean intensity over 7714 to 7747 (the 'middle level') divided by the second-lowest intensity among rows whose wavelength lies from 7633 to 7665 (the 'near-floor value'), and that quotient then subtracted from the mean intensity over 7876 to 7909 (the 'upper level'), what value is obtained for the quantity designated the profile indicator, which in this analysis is 3.276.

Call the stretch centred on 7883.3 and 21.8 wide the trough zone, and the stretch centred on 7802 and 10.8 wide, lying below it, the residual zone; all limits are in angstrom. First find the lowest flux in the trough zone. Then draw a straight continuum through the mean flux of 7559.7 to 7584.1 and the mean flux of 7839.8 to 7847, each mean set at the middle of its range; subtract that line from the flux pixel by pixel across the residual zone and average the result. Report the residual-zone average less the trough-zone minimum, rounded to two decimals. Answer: -4.04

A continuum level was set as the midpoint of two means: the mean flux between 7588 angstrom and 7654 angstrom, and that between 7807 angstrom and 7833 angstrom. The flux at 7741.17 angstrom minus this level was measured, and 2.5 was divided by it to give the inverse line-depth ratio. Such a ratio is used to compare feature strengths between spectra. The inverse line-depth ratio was -14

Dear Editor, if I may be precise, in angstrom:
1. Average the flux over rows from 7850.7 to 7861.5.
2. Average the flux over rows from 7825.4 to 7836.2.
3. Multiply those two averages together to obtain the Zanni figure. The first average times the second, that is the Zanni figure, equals 17.3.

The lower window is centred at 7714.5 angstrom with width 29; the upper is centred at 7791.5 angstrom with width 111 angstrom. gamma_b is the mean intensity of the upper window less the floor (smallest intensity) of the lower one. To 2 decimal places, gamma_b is 0.13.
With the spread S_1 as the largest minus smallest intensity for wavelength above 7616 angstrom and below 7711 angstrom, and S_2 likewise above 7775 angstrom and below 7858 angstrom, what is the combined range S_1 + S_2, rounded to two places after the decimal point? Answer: 0.99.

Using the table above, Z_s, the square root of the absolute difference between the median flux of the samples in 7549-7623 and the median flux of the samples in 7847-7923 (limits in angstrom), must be 0.62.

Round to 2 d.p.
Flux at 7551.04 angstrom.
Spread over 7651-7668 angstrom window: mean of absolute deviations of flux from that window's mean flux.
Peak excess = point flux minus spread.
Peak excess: 4.50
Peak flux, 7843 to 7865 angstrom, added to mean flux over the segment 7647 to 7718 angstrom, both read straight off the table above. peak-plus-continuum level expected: 8.58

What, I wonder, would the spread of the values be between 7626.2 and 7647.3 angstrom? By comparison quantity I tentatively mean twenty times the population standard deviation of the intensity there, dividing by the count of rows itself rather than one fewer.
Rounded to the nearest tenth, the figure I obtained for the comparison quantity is 2.5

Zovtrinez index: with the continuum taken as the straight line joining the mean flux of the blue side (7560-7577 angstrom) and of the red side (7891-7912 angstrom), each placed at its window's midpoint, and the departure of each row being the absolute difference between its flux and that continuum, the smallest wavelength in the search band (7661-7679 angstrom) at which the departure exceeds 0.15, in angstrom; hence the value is 7663.14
